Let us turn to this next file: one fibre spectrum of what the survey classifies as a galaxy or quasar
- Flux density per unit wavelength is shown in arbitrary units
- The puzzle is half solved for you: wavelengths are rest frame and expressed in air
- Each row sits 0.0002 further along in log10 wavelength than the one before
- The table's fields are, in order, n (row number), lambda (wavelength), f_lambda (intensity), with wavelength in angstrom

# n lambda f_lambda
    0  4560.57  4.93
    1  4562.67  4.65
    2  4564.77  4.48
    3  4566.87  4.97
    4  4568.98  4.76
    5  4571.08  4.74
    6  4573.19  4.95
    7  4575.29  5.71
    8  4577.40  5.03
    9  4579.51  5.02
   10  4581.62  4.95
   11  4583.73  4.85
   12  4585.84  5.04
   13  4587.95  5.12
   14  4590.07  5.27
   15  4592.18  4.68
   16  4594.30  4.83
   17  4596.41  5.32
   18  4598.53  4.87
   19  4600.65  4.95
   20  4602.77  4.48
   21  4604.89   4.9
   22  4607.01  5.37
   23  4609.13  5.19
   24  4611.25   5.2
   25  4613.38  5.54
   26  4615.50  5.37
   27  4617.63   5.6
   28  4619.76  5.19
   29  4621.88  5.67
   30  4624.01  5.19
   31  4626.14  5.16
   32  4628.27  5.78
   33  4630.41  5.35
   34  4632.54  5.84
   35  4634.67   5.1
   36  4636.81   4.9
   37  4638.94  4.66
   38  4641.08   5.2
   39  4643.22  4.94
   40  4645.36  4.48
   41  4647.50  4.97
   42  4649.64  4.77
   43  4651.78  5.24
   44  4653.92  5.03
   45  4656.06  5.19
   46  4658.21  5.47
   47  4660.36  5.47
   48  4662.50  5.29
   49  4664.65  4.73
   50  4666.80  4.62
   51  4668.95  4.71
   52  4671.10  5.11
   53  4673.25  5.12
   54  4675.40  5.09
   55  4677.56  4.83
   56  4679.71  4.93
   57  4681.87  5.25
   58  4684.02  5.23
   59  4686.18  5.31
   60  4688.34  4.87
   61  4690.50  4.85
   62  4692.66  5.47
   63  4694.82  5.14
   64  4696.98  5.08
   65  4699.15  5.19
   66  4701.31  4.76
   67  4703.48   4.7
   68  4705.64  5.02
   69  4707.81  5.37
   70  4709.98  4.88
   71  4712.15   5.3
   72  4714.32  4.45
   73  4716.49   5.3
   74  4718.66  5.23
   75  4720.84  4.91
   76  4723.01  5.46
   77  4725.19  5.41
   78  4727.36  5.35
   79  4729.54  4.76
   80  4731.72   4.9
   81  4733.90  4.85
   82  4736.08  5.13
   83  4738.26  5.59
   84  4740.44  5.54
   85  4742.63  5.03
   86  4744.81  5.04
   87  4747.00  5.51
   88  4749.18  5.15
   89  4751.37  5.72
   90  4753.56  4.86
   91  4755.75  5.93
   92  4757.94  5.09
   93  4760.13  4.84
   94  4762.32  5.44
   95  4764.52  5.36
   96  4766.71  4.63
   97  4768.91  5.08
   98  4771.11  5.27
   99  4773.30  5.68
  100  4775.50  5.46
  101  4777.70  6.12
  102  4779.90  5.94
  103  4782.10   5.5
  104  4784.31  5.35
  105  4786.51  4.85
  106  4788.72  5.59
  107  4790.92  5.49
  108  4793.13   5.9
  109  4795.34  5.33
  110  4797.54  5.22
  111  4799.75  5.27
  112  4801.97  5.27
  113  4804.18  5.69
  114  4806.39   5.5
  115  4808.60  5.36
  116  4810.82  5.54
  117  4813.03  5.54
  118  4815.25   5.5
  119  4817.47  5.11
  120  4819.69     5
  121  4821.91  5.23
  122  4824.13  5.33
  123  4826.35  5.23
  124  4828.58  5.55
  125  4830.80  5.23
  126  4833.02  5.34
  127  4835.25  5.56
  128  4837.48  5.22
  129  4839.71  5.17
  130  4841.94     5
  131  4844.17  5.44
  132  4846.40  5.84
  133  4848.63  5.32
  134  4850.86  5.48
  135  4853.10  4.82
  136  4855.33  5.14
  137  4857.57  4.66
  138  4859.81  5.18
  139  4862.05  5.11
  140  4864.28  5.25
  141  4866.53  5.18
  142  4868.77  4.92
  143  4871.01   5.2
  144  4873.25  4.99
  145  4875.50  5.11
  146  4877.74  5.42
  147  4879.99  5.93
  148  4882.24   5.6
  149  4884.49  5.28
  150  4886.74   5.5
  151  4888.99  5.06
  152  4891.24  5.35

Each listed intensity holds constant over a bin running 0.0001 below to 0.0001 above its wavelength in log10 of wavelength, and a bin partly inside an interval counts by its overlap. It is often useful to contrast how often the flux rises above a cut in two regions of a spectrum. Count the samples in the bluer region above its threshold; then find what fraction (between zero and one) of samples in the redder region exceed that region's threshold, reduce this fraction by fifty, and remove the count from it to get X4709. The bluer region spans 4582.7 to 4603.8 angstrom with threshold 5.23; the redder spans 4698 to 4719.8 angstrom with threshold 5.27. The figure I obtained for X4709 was -52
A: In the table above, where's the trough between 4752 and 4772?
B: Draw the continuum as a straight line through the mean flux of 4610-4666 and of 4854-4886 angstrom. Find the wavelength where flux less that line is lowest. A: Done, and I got 4766.71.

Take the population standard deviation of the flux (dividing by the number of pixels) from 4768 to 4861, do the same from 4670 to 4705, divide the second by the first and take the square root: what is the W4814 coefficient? 0.84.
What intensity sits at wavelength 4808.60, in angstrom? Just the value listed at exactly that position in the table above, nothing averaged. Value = 5.36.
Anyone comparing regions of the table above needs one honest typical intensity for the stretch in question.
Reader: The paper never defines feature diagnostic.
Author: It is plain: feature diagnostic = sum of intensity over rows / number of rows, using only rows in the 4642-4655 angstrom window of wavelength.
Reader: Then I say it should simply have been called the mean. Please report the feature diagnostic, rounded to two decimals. 4.91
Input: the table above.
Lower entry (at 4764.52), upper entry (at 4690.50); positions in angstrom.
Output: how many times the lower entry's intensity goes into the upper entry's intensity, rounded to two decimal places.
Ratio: 0.90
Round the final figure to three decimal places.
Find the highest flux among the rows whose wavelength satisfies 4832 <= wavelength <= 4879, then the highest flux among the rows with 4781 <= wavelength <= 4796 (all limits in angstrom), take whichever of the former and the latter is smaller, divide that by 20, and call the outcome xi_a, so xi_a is 0.292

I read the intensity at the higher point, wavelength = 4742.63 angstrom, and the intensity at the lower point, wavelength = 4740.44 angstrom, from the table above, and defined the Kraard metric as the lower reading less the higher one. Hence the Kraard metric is 0.51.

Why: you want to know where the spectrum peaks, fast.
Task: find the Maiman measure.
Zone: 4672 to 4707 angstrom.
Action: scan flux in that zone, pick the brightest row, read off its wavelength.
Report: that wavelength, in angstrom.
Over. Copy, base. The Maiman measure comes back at 4692.66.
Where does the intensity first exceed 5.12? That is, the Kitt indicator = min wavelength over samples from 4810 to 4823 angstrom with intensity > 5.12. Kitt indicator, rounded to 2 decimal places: 4810.82 angstrom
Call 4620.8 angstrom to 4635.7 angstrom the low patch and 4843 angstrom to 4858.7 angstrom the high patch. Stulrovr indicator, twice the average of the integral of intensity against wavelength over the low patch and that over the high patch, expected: 163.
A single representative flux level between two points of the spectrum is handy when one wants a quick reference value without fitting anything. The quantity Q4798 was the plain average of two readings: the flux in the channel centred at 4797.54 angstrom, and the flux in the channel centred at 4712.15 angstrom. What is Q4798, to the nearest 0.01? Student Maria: 5.26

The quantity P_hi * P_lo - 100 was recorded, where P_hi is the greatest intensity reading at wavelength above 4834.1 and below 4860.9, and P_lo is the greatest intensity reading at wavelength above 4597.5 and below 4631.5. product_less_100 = -66.2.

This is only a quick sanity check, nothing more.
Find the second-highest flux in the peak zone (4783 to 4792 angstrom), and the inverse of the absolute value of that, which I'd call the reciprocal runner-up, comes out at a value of 0.182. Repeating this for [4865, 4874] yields 0.193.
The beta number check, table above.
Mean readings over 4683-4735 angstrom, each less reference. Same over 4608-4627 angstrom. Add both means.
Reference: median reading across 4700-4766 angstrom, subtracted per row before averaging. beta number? 0.1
